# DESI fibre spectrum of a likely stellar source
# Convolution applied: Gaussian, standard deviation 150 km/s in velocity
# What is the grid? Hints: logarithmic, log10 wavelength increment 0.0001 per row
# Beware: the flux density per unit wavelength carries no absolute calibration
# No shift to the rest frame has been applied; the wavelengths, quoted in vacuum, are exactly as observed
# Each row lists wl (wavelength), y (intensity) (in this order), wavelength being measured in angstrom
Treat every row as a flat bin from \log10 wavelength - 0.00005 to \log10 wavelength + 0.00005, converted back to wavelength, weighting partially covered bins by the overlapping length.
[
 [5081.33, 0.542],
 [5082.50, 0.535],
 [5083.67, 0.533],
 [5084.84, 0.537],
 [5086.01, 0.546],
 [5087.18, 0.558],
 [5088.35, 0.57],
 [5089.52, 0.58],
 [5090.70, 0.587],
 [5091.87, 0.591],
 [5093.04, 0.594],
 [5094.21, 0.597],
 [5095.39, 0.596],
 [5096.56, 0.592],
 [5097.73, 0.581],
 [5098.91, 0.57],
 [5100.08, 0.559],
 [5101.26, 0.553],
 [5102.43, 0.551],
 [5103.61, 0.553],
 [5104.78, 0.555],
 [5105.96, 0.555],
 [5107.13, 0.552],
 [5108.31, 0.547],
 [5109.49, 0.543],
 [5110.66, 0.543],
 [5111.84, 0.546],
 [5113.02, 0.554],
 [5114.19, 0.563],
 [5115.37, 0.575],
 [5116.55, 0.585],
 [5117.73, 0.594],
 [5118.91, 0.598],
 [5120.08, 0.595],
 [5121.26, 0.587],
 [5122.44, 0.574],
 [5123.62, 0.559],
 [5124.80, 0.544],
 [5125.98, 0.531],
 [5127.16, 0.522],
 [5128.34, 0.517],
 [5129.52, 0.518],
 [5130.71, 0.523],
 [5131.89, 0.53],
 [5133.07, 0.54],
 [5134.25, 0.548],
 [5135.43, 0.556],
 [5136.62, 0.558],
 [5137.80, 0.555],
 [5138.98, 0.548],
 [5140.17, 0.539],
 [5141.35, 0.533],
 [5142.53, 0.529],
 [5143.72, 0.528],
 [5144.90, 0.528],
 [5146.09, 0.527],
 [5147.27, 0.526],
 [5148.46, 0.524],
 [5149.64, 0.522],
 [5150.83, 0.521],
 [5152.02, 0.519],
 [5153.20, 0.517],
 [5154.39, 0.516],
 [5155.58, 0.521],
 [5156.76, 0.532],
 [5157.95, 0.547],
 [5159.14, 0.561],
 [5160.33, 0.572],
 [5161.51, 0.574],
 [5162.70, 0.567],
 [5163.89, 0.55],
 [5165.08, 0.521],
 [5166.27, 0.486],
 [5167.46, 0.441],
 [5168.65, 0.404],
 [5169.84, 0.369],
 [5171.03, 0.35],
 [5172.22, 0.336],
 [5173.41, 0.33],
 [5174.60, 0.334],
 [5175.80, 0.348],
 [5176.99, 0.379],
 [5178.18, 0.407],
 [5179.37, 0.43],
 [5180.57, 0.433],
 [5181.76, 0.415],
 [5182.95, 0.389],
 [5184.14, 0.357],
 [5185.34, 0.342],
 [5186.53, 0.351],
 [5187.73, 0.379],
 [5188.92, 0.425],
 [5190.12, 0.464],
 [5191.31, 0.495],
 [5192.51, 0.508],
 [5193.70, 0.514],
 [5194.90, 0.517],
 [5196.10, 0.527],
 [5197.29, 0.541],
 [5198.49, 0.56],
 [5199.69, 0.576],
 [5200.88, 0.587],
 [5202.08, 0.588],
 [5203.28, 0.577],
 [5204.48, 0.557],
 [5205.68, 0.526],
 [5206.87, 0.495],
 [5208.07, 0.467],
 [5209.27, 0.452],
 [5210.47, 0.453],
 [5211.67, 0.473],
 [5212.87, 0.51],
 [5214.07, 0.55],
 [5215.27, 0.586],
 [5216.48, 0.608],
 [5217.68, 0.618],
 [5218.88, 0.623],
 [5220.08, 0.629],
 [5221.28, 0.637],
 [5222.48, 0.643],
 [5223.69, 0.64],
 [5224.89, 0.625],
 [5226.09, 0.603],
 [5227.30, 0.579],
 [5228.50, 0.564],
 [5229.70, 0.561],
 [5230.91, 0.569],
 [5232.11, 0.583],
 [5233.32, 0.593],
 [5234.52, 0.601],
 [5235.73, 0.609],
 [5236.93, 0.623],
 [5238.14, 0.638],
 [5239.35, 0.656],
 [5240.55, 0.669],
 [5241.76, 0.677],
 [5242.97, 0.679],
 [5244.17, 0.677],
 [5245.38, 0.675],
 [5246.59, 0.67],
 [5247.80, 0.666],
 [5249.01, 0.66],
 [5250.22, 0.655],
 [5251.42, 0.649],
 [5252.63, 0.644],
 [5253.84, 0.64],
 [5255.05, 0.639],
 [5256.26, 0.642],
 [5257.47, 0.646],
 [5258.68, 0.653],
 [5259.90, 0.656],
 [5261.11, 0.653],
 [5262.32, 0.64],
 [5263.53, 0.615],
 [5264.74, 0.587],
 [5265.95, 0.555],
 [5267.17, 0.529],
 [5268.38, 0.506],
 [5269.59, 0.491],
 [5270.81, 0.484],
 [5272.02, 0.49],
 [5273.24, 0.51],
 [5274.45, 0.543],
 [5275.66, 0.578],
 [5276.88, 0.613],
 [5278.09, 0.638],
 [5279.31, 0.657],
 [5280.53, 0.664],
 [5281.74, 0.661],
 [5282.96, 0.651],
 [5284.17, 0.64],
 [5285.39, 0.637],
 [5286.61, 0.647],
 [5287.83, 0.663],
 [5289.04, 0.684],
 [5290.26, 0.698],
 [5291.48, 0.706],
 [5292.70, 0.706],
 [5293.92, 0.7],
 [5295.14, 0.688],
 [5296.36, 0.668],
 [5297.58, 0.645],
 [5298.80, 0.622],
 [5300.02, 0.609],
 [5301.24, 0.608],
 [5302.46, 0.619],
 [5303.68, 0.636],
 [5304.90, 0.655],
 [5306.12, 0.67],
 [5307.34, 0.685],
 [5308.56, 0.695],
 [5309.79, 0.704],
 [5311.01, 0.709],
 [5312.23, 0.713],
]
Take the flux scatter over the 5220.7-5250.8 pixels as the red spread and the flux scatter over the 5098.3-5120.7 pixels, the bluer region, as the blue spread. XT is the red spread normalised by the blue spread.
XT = 2.2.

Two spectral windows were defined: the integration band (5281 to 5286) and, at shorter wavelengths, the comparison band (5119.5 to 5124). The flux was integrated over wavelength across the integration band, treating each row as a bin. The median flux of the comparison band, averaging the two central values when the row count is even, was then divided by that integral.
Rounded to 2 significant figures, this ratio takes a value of 0.18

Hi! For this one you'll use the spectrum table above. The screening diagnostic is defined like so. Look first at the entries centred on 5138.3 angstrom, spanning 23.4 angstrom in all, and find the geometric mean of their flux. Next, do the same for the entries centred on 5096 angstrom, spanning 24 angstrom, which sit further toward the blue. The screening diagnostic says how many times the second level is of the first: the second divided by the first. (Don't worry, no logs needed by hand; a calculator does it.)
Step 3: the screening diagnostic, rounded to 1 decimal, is 1.1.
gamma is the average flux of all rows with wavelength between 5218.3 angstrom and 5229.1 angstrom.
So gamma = 0.62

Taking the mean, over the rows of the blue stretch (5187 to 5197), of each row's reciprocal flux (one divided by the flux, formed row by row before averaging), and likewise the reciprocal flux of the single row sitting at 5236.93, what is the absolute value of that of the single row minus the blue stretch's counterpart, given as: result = 0.51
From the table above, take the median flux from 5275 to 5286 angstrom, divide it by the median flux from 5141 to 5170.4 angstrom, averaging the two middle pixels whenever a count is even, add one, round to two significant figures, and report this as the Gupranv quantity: 2.2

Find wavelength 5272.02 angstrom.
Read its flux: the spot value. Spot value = 0.49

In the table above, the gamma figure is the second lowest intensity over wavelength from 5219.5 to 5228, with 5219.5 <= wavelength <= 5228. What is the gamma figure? 0.603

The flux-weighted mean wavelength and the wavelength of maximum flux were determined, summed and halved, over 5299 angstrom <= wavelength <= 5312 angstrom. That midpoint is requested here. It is 5308.4 angstrom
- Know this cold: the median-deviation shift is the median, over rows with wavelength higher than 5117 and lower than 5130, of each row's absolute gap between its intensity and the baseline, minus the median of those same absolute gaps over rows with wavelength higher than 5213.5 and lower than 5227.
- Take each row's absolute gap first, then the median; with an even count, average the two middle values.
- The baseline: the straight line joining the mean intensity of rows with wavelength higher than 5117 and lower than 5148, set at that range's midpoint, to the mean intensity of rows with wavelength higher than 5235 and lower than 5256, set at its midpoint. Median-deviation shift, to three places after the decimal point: 0.016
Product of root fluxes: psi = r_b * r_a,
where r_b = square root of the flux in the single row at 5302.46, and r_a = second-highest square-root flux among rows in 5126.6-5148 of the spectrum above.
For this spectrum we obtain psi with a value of 0.587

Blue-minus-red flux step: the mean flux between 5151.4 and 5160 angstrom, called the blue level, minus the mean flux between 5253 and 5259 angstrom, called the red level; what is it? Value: -0.11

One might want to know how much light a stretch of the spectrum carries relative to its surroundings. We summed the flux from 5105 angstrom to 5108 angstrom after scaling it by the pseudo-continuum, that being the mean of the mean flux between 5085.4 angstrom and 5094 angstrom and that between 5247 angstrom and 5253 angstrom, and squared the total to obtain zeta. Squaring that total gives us 3.2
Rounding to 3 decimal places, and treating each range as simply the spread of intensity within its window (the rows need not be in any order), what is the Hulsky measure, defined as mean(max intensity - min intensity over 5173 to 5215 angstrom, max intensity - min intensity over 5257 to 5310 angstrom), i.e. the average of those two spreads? 0.240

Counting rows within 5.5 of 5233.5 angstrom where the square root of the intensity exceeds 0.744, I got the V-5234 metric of 9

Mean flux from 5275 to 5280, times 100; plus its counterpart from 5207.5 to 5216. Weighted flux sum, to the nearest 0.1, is 62.6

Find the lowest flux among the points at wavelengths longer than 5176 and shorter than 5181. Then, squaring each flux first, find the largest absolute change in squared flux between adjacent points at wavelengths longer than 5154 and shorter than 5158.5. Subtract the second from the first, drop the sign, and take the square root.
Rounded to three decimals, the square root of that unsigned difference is 0.602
